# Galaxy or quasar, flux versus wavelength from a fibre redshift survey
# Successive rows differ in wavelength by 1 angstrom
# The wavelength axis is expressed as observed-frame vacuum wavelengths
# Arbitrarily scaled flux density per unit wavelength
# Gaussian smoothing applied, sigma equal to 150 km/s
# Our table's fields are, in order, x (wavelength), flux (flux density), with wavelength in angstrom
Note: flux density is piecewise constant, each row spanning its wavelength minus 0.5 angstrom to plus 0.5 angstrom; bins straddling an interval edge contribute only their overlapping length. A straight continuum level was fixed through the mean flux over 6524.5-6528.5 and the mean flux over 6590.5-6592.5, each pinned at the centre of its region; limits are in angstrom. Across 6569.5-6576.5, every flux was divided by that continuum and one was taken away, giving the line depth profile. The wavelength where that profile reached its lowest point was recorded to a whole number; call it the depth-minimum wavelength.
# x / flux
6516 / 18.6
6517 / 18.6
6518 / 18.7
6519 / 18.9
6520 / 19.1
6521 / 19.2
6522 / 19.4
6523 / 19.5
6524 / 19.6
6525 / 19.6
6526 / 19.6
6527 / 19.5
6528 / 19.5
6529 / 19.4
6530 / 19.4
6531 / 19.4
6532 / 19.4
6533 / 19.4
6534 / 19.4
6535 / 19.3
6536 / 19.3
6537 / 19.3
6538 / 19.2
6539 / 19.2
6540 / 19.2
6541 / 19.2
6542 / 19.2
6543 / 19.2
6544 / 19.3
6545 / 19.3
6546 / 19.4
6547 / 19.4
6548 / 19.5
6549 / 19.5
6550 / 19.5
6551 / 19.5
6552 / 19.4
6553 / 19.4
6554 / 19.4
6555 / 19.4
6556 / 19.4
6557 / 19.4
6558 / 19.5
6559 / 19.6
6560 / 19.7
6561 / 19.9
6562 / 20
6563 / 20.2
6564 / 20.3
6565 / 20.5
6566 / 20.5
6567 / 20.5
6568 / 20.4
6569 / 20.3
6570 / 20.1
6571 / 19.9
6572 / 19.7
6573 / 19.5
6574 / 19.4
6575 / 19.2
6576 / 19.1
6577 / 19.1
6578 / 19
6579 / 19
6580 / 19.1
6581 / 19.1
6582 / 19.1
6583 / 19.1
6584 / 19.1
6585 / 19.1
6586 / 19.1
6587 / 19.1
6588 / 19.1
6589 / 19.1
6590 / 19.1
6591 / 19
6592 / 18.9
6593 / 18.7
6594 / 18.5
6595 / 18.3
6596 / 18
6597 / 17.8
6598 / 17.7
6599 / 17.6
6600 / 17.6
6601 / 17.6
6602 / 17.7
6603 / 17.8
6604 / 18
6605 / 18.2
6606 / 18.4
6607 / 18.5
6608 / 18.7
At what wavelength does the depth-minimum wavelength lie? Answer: 6576 angstrom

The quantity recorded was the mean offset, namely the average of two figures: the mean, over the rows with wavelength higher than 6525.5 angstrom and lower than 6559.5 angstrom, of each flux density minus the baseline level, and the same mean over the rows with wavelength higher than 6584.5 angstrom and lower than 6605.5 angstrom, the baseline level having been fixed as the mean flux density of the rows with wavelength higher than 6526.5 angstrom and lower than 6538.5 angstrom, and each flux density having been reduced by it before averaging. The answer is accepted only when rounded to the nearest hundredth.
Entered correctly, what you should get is -0.49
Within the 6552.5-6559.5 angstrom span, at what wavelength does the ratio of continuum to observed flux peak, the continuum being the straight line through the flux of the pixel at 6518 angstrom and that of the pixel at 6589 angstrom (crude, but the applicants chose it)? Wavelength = 6557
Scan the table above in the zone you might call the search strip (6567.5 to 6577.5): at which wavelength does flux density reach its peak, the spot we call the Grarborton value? 6568 angstrom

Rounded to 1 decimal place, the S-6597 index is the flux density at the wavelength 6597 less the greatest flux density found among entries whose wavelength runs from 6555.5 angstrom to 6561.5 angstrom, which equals -2.1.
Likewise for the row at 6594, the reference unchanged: -1.4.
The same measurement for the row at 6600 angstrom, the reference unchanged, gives -2.3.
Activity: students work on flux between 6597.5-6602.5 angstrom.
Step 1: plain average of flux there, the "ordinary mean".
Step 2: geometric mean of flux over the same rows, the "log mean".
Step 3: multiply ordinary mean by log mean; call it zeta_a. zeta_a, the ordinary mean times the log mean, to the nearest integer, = 311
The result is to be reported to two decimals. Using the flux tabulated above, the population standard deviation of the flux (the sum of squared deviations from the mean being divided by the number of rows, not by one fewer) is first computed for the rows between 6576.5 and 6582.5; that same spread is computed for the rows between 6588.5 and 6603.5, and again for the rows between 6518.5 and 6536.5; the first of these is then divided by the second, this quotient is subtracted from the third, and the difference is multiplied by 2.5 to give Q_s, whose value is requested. 0.23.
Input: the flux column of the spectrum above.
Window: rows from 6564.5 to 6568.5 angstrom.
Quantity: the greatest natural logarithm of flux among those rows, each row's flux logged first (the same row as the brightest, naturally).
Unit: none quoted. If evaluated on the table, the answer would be 3.02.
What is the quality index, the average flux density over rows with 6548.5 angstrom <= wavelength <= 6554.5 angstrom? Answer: 19.45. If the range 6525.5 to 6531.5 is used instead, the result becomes 19.47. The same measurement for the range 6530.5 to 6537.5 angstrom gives 19.36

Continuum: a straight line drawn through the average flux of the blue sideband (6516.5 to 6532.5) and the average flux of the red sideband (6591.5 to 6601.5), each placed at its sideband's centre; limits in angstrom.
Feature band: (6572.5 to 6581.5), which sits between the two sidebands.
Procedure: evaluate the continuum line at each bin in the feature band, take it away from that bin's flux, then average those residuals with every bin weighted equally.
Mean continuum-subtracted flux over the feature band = 0.76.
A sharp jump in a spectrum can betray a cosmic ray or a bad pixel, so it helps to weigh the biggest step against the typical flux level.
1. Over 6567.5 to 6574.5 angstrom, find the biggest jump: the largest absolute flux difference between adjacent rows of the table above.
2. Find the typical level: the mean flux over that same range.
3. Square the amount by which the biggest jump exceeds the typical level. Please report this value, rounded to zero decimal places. 388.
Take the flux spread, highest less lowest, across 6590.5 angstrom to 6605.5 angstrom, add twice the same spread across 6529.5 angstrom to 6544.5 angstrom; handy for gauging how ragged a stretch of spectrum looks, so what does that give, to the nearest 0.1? 1.8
